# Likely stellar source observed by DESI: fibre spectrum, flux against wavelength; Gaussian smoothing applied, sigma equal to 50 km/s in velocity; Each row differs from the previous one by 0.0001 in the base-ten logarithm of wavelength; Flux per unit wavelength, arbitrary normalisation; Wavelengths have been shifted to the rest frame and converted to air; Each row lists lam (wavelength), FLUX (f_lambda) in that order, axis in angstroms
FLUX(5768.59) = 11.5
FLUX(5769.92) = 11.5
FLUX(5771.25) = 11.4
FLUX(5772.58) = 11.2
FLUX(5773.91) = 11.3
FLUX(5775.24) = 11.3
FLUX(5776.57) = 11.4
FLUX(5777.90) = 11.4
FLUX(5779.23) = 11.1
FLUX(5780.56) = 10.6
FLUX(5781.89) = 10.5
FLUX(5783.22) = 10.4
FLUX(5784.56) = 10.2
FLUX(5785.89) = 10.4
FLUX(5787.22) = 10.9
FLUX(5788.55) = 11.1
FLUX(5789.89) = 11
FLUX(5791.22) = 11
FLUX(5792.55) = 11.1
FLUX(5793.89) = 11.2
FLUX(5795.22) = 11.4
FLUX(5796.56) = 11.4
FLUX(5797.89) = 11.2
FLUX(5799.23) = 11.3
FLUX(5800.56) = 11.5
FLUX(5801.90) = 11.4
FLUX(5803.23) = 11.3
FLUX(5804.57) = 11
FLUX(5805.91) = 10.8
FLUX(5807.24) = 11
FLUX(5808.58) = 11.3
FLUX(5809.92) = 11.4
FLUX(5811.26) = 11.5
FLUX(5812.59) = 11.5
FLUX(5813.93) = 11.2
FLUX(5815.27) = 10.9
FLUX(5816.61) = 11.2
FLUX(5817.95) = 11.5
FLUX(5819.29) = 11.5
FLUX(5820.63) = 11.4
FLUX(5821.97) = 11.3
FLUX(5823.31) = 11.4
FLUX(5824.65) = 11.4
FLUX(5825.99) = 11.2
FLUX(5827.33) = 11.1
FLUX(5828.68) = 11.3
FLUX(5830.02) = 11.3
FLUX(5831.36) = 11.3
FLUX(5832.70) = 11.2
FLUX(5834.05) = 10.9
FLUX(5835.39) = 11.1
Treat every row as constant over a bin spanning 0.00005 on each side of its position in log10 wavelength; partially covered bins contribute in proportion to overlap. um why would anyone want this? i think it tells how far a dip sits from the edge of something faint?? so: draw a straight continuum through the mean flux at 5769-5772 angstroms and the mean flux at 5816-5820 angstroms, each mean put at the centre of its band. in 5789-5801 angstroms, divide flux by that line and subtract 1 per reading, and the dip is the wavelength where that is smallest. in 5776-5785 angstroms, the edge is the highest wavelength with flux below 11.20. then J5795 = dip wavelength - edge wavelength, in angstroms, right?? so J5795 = 5.3 angstroms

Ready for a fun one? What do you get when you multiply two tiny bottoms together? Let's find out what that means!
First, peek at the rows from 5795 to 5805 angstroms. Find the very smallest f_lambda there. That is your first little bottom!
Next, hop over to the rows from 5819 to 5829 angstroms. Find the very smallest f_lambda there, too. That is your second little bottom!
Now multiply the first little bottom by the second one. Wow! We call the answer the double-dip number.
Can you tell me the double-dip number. 122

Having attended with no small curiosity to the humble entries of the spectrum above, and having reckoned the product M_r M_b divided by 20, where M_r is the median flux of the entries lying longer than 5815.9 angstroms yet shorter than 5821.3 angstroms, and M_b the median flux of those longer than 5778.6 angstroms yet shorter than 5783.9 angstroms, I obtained 6.04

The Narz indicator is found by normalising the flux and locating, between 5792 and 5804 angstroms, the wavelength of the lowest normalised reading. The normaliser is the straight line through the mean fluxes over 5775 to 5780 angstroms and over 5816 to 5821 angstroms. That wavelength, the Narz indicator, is 5792.55 angstroms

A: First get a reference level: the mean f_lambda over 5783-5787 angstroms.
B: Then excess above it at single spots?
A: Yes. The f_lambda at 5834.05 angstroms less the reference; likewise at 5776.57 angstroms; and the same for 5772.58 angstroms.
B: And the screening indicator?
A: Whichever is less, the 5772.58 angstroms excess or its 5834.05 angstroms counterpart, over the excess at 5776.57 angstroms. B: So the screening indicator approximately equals 0.5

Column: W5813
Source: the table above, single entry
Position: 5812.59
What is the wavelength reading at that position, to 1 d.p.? 11.5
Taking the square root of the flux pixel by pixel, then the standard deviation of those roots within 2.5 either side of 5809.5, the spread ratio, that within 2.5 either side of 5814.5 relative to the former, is 1.1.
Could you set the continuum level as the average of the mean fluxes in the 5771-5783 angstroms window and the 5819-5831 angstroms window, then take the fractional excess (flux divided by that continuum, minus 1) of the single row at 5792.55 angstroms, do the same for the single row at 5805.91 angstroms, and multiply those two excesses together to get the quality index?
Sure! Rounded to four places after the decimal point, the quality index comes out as 0.0004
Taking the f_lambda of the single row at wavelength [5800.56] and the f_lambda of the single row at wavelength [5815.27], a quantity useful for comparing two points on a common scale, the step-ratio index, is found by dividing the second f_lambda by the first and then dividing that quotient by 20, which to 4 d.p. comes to 0.0474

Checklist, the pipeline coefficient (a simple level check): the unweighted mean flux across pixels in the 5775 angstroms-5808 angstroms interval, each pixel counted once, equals 11.0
